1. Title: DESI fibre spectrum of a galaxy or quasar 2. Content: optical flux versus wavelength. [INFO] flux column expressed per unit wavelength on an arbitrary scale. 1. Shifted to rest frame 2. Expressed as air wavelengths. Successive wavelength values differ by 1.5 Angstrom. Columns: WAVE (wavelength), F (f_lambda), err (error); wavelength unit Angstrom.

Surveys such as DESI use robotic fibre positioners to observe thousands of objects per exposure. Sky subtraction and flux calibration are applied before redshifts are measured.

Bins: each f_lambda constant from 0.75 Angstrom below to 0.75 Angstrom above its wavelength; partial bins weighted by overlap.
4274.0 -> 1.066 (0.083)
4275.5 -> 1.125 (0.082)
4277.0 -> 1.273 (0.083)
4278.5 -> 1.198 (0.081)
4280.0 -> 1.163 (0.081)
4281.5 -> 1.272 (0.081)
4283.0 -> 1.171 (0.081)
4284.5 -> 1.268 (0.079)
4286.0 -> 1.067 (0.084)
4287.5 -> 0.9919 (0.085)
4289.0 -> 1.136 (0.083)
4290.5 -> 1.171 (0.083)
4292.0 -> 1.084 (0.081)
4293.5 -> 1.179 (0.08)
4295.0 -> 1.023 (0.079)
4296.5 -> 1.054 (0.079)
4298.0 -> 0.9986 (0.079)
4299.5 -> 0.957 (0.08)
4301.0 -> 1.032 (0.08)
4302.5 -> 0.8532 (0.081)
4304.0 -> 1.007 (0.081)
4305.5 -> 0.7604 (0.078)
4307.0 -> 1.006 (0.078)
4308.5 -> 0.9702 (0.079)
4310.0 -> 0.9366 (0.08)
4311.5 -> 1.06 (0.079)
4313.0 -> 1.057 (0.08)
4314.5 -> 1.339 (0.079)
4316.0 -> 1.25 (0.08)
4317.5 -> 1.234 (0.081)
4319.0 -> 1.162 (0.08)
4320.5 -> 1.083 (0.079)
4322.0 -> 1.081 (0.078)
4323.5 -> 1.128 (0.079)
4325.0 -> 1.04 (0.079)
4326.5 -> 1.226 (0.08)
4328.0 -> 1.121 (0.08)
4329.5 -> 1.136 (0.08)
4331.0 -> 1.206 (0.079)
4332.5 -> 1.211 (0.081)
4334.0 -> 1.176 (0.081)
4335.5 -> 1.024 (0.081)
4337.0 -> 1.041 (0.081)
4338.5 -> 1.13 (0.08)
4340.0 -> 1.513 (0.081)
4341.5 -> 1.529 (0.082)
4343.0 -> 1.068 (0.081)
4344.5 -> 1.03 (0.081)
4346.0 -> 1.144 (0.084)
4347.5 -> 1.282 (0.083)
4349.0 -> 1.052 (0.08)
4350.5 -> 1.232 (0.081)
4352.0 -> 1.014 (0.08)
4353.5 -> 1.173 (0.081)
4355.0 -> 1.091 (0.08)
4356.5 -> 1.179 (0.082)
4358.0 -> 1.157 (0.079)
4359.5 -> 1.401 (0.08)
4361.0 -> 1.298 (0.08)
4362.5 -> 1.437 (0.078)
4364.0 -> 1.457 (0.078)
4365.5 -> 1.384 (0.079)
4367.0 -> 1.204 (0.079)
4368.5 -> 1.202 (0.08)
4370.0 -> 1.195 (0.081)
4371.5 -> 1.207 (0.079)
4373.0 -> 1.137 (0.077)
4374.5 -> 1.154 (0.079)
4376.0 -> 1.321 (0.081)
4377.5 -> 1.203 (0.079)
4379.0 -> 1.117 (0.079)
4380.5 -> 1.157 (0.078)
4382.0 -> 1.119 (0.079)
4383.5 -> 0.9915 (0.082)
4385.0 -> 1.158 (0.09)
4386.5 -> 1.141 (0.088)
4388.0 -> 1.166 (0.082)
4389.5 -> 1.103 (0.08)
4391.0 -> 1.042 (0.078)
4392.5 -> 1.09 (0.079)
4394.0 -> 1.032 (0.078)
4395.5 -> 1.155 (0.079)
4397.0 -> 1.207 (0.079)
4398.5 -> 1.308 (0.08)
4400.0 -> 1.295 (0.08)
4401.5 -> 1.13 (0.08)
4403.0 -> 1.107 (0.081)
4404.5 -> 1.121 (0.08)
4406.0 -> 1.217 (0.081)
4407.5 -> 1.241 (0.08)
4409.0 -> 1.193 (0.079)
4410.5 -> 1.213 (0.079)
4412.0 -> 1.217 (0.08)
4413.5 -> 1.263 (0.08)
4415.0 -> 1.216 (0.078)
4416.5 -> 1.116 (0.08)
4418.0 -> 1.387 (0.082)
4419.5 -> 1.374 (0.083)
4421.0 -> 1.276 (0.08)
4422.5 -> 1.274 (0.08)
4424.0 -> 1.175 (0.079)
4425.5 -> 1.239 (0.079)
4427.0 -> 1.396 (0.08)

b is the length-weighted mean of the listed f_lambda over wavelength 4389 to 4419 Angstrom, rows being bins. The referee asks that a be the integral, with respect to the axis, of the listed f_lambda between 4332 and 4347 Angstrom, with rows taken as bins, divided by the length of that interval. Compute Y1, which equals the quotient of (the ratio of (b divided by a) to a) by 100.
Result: 0.0084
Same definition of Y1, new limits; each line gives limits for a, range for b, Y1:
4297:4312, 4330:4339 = 0.0123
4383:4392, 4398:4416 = 0.0099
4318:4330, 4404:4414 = 0.0096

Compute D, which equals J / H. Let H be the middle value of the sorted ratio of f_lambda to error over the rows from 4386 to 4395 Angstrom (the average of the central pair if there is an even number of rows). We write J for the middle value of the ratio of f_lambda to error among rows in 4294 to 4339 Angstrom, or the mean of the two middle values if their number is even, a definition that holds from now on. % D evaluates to 0.99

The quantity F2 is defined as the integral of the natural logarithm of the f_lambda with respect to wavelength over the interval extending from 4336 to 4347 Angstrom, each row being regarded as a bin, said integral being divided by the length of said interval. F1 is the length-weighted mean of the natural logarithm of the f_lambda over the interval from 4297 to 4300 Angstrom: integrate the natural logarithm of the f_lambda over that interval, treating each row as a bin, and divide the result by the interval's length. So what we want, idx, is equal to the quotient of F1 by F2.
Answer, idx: -0.1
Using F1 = -0.015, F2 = 0.17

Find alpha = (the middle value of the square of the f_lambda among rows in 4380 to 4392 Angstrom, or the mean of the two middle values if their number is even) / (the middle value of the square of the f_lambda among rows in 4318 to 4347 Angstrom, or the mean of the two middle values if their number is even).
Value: 1.00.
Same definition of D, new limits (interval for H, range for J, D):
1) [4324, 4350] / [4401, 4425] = 1.08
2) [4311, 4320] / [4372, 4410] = 0.96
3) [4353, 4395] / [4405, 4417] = 1.04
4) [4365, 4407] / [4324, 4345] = 0.97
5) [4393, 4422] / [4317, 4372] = 0.95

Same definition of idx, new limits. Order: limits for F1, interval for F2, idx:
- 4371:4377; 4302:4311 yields -2.3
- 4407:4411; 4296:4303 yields -8.8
